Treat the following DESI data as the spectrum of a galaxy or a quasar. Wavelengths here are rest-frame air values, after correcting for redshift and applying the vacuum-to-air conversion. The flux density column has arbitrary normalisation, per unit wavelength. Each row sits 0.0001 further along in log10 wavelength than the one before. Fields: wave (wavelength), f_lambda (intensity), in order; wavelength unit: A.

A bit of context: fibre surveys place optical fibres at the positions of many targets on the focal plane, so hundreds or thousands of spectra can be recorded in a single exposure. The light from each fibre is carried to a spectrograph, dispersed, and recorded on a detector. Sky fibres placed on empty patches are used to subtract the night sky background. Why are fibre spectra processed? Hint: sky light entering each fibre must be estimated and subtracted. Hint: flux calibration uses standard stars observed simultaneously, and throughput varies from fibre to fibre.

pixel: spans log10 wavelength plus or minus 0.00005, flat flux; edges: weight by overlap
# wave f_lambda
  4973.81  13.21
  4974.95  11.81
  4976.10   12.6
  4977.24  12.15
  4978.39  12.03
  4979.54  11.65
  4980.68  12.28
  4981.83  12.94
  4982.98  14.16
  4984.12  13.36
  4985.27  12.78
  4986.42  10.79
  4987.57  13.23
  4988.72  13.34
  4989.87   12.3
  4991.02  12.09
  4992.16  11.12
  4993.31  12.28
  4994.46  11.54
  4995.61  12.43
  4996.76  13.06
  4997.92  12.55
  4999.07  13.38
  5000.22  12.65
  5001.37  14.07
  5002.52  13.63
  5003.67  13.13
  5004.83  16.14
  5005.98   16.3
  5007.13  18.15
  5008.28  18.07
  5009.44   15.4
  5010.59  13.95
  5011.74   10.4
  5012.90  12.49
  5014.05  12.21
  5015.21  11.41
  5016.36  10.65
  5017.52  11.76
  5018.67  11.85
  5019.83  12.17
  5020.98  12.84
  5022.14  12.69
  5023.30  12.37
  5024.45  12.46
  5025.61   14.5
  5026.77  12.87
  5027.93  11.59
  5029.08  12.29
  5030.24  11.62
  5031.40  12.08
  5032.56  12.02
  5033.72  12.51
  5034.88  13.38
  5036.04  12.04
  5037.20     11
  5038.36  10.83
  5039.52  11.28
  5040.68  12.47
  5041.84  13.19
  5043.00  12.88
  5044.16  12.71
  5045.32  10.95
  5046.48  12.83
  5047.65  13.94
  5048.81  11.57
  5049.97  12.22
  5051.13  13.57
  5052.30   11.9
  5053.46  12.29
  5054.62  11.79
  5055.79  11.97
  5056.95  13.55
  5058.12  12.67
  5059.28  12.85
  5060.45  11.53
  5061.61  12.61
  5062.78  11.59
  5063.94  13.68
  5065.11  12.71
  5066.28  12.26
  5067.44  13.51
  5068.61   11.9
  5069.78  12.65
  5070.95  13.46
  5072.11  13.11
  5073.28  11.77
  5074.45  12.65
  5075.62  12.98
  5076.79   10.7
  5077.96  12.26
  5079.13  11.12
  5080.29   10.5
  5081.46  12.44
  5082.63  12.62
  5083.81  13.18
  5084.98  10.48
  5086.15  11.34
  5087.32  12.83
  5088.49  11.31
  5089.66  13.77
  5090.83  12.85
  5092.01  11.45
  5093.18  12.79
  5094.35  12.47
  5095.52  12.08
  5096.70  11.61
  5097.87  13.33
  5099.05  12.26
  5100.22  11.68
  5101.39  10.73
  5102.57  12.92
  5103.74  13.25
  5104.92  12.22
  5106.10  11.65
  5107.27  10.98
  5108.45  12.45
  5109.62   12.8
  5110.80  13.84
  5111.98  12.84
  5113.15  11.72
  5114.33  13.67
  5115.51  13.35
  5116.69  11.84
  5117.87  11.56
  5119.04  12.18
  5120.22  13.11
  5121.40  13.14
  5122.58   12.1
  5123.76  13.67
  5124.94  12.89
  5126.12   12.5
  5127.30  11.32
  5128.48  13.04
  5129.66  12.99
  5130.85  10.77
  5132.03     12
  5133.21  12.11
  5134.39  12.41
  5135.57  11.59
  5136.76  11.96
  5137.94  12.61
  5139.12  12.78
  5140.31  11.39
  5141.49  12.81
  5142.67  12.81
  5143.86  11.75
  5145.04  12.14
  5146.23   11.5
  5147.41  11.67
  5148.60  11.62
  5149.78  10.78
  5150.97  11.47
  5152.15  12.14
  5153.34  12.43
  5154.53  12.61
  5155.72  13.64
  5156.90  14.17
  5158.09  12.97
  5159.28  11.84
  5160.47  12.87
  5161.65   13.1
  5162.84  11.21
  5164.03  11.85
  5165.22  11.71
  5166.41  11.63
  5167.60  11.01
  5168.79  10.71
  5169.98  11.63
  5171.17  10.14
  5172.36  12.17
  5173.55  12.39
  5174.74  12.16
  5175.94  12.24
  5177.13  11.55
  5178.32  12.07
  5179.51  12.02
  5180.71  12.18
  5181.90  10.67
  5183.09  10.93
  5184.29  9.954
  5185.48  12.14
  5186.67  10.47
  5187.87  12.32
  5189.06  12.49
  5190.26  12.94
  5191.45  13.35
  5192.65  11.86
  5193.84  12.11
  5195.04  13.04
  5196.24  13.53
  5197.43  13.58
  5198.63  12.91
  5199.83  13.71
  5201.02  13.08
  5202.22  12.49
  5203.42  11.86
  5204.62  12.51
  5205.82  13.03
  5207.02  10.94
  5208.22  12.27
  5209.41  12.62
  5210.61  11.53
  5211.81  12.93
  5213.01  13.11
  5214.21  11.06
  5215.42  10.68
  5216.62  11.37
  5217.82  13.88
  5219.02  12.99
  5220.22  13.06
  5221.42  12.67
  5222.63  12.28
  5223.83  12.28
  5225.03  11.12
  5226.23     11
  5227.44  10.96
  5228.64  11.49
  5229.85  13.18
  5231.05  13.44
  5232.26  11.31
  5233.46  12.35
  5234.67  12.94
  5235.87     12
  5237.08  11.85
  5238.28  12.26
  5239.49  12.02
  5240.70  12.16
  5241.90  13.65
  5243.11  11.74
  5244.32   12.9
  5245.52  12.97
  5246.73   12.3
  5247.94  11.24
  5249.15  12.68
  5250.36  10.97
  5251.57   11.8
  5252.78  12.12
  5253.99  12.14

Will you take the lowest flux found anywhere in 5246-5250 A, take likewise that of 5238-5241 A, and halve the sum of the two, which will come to 11.6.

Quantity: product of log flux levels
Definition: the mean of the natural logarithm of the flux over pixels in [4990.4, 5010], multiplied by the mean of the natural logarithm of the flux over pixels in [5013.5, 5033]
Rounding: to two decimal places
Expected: 6.55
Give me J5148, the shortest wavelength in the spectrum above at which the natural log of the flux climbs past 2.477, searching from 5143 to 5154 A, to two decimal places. 5145.04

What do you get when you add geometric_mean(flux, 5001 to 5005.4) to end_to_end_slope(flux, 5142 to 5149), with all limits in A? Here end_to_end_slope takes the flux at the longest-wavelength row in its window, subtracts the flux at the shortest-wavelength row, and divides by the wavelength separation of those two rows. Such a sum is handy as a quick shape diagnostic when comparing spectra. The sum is 14.0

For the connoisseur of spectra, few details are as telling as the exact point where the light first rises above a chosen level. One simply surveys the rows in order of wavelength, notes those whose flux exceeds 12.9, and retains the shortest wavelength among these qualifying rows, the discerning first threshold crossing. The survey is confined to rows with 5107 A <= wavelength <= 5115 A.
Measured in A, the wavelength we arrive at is 5110.80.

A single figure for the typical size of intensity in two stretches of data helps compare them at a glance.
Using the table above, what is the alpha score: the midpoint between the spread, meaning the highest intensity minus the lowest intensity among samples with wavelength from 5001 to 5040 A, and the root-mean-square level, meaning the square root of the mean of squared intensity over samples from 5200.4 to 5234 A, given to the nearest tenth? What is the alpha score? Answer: 10.0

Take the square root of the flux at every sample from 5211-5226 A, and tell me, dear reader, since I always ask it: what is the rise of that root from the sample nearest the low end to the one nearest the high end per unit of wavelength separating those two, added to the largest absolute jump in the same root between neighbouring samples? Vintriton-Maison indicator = 0.33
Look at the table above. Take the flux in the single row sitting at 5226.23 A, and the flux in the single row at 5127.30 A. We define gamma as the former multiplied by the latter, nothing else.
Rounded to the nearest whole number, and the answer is 125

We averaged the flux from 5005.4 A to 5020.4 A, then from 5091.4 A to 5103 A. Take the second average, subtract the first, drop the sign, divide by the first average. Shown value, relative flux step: 0.10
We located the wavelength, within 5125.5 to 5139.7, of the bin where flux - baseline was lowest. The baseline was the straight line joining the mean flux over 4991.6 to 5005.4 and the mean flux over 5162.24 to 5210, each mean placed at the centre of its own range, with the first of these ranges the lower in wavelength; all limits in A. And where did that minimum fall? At 5130.85 A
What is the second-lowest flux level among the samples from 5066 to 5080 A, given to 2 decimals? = 11.12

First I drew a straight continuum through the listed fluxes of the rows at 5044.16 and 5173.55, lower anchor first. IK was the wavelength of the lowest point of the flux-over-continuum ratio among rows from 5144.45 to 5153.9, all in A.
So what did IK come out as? 5149.78 A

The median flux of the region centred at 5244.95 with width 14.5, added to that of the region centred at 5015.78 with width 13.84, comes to 24.4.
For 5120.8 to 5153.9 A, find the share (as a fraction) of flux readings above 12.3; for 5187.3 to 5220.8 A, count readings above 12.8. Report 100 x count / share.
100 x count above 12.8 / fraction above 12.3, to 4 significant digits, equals 3267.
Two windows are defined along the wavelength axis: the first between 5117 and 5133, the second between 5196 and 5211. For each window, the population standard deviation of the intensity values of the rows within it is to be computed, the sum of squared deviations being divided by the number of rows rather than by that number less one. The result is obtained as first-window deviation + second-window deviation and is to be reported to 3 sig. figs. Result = 1.60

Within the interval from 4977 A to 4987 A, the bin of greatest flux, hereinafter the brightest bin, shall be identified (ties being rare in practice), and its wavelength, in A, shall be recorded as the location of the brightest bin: 4982.98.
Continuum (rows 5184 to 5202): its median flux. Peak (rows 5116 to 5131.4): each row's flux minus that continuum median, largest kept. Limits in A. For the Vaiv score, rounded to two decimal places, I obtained 0.76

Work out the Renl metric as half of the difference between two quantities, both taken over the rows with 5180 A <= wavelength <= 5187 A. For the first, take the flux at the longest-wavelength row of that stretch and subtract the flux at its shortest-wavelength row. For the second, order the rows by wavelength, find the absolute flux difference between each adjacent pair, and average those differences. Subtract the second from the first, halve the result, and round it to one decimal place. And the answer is -1.5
